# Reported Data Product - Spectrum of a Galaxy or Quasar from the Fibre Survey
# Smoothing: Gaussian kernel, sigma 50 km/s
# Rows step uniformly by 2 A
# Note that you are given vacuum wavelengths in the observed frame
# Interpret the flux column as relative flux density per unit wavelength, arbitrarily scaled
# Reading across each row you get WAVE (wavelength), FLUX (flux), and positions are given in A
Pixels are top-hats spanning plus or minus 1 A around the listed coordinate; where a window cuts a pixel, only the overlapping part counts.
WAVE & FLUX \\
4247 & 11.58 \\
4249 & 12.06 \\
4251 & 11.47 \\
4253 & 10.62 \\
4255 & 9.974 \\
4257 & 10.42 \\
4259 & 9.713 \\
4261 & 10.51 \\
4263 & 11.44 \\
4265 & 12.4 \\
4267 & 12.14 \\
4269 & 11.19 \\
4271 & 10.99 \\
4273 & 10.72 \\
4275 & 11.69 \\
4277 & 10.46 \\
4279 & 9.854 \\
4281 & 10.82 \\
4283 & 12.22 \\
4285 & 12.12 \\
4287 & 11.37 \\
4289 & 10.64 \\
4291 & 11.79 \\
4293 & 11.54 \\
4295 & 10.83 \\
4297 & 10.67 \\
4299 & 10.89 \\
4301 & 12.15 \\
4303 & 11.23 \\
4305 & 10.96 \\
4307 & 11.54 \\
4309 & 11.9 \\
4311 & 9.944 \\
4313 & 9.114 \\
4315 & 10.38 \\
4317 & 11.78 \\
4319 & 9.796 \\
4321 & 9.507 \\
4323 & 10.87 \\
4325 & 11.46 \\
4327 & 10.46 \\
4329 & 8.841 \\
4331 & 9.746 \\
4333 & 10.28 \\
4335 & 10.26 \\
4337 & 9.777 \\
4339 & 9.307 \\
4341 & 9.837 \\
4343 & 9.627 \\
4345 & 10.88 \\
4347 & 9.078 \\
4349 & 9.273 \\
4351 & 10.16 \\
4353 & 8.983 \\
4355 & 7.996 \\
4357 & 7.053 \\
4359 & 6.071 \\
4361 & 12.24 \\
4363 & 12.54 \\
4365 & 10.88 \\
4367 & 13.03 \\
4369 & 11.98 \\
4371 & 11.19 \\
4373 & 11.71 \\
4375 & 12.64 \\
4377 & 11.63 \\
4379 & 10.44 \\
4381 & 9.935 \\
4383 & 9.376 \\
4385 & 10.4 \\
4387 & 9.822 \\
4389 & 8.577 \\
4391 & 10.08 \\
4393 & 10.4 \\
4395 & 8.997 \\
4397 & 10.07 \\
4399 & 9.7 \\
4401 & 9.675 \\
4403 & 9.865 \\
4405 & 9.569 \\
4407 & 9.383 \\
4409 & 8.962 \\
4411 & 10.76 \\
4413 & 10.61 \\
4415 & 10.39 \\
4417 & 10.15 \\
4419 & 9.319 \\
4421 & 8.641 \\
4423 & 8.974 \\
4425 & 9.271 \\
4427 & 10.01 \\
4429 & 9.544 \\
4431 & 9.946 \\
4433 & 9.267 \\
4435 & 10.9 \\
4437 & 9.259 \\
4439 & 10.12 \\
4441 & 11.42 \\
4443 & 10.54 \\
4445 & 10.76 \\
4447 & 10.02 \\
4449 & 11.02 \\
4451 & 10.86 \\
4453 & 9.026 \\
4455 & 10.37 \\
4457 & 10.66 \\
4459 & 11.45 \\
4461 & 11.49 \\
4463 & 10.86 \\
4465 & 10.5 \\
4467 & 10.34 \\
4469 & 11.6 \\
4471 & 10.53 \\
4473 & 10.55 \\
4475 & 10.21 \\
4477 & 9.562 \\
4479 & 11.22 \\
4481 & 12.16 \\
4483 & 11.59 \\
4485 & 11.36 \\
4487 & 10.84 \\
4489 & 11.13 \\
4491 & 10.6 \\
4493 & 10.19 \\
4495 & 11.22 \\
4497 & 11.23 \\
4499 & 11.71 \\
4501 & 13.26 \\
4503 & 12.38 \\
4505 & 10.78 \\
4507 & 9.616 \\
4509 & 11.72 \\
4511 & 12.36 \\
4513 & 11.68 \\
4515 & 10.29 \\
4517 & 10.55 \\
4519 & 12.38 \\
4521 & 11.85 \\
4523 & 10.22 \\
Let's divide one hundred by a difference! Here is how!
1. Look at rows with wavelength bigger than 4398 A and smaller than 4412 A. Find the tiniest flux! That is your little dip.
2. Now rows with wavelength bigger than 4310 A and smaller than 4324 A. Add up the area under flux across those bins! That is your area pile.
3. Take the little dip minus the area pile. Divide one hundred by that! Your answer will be -0.75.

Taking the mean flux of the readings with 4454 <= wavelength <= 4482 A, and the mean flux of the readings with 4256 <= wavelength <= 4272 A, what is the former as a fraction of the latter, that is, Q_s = 0.97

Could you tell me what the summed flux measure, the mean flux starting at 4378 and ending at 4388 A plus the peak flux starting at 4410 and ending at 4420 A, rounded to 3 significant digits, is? 20.8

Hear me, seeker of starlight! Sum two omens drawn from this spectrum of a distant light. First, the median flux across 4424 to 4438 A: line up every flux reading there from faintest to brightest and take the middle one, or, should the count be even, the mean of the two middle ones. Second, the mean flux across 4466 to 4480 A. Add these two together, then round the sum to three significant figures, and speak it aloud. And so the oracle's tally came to 20.1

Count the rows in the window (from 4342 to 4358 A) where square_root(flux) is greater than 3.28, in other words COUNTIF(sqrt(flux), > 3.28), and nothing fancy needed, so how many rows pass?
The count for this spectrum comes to 1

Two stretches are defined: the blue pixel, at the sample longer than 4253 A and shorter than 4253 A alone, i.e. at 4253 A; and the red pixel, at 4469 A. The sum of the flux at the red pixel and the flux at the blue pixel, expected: 22.2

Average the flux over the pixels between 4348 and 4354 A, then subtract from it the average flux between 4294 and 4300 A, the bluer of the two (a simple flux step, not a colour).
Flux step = -1.3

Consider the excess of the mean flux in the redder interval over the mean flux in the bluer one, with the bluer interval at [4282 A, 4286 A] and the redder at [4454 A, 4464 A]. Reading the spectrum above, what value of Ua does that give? -1.2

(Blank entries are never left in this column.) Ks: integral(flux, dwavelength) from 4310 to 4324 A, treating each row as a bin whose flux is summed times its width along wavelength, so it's 143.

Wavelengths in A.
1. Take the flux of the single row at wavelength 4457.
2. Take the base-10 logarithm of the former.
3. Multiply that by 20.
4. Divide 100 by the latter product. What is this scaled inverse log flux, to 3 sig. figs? 4.86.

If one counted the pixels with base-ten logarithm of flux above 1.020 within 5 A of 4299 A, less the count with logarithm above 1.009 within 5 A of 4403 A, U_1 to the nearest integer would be 5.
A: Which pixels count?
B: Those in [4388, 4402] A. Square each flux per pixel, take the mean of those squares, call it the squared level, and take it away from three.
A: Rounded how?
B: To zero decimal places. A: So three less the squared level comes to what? -90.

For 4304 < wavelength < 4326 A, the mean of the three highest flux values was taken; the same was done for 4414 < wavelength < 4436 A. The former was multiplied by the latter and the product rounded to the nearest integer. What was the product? 123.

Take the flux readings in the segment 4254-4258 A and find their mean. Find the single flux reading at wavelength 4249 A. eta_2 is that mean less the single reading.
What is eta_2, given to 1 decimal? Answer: -1.9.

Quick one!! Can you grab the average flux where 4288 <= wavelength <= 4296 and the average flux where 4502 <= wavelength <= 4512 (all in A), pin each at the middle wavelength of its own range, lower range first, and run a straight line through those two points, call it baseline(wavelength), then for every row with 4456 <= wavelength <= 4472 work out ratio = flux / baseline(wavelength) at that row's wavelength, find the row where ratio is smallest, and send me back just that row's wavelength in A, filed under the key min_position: 4467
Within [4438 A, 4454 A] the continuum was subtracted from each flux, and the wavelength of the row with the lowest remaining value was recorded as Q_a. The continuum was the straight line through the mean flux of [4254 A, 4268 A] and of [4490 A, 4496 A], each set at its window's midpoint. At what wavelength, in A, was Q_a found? 4453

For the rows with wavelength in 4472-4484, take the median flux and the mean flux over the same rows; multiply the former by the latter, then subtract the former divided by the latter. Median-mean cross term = 117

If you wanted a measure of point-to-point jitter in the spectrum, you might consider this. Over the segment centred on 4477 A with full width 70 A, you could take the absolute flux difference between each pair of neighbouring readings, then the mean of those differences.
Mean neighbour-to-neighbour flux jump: 0.8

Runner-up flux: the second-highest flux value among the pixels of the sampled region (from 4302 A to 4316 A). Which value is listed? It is 11.54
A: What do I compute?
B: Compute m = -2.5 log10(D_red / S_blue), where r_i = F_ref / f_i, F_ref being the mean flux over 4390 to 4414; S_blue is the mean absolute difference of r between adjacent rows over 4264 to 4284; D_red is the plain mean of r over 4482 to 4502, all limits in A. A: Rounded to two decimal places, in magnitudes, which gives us -2.89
